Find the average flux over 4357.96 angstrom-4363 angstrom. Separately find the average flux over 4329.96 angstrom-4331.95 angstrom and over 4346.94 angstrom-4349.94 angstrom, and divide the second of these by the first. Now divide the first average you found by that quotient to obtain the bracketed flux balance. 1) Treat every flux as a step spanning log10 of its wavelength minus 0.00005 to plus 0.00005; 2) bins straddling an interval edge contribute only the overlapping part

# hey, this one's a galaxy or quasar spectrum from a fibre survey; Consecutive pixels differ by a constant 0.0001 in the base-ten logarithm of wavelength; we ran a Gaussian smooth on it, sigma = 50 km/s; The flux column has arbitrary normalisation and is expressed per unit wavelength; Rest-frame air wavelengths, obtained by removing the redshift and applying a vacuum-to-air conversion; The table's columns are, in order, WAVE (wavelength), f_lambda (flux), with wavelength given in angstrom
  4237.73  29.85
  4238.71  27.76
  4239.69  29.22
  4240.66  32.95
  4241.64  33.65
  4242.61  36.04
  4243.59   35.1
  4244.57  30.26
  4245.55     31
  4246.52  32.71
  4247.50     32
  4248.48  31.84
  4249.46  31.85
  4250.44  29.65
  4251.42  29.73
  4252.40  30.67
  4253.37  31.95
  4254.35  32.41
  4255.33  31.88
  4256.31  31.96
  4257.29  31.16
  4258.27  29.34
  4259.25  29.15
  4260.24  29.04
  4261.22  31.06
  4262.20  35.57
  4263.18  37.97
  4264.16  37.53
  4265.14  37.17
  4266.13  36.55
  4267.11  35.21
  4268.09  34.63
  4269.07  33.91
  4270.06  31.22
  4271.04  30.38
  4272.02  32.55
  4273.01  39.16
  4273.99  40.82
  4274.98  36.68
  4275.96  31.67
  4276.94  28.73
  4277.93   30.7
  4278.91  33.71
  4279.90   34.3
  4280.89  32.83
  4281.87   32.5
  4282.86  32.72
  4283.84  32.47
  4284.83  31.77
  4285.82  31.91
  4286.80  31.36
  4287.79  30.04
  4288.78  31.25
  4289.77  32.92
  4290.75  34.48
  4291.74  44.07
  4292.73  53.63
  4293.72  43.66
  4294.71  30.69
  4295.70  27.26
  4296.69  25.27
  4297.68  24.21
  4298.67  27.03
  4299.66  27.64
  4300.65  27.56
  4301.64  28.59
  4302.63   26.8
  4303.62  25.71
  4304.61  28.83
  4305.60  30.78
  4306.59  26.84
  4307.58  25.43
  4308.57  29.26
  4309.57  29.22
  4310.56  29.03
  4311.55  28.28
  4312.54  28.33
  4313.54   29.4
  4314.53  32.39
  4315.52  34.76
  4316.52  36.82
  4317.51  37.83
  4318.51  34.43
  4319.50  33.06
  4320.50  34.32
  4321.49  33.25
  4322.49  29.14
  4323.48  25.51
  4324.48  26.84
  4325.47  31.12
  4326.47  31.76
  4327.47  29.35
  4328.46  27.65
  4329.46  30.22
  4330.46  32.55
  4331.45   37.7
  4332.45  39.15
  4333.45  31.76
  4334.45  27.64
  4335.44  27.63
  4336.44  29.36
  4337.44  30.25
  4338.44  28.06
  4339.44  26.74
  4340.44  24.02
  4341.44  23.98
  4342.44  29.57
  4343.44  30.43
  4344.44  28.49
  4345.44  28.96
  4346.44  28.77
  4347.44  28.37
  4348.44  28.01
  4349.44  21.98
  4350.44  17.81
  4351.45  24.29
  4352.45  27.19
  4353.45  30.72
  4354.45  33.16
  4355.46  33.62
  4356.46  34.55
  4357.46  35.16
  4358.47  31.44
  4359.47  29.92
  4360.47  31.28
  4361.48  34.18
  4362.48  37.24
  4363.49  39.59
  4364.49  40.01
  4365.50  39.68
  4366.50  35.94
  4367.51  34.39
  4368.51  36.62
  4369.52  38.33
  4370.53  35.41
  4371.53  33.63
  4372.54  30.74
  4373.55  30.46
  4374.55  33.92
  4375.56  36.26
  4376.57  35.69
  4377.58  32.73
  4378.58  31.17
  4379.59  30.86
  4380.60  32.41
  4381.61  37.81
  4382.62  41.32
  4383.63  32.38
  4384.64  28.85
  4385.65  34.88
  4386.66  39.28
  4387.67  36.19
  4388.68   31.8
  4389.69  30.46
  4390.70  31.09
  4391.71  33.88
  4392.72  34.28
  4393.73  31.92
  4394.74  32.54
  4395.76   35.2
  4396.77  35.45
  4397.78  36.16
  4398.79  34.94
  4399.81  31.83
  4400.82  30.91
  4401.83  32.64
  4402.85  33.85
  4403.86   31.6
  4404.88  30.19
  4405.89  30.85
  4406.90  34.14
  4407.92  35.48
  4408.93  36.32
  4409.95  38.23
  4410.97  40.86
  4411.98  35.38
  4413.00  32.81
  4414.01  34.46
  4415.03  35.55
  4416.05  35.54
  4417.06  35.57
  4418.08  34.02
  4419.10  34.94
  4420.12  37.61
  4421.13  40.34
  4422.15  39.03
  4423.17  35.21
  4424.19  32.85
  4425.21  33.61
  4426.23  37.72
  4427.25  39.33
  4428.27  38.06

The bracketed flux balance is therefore 44.1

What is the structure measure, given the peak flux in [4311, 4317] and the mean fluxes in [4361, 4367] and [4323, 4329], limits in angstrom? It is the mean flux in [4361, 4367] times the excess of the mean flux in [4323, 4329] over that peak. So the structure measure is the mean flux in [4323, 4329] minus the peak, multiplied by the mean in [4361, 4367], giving -307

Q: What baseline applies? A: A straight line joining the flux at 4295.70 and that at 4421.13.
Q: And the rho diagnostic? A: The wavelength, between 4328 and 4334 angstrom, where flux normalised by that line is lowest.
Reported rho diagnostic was 4328.46 angstrom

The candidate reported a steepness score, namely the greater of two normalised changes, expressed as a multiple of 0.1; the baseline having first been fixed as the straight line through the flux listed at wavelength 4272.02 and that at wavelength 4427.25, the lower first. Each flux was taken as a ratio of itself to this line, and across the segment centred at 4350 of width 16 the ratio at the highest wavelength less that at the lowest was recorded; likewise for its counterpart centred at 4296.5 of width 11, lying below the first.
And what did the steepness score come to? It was 1.4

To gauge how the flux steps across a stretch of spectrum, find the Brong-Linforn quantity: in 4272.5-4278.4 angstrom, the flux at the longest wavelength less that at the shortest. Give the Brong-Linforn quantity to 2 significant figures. -8.5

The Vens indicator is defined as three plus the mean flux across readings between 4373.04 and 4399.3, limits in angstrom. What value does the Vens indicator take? 36.9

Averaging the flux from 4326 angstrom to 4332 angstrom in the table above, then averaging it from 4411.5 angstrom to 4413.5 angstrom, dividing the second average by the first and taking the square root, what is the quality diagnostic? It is 1.04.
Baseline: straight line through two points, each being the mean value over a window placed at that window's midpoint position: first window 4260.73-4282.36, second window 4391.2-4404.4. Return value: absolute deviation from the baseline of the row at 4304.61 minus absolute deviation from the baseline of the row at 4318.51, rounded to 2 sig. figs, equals 4.8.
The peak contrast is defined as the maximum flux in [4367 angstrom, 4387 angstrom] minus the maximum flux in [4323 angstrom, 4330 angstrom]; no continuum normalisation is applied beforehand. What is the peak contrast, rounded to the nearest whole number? 10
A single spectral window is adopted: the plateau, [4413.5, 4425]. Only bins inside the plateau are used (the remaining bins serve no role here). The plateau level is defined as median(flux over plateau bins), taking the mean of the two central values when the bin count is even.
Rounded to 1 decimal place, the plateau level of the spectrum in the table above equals 35.5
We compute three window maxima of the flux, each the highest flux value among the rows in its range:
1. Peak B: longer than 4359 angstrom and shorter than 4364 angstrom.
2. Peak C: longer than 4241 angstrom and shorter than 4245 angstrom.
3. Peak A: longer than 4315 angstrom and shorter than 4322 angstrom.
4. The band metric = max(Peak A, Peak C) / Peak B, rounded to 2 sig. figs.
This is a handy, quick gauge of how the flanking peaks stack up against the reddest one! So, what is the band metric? 0.96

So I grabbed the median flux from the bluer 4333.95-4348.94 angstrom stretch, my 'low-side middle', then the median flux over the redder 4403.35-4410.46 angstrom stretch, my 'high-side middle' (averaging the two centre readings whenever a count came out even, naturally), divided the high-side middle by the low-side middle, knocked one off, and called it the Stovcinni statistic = 0.20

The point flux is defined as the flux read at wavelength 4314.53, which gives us 32.39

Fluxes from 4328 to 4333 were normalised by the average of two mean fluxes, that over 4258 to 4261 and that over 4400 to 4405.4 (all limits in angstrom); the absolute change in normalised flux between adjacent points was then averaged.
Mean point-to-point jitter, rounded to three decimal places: 0.094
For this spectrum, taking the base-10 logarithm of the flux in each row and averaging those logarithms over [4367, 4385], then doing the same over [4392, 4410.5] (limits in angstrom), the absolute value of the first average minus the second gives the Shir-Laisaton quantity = 0.00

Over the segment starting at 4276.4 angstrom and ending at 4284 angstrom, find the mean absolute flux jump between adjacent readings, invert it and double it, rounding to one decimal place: 1.8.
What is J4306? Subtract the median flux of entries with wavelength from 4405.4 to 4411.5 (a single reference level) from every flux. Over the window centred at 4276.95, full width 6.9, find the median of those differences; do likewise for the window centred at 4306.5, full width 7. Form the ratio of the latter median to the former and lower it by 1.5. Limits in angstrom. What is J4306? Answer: 1.7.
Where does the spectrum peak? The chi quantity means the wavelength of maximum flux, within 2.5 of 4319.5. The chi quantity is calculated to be 4317.51 angstrom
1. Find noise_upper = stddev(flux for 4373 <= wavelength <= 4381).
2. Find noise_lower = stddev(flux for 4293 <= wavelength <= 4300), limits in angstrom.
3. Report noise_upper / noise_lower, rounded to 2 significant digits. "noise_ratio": 0.33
